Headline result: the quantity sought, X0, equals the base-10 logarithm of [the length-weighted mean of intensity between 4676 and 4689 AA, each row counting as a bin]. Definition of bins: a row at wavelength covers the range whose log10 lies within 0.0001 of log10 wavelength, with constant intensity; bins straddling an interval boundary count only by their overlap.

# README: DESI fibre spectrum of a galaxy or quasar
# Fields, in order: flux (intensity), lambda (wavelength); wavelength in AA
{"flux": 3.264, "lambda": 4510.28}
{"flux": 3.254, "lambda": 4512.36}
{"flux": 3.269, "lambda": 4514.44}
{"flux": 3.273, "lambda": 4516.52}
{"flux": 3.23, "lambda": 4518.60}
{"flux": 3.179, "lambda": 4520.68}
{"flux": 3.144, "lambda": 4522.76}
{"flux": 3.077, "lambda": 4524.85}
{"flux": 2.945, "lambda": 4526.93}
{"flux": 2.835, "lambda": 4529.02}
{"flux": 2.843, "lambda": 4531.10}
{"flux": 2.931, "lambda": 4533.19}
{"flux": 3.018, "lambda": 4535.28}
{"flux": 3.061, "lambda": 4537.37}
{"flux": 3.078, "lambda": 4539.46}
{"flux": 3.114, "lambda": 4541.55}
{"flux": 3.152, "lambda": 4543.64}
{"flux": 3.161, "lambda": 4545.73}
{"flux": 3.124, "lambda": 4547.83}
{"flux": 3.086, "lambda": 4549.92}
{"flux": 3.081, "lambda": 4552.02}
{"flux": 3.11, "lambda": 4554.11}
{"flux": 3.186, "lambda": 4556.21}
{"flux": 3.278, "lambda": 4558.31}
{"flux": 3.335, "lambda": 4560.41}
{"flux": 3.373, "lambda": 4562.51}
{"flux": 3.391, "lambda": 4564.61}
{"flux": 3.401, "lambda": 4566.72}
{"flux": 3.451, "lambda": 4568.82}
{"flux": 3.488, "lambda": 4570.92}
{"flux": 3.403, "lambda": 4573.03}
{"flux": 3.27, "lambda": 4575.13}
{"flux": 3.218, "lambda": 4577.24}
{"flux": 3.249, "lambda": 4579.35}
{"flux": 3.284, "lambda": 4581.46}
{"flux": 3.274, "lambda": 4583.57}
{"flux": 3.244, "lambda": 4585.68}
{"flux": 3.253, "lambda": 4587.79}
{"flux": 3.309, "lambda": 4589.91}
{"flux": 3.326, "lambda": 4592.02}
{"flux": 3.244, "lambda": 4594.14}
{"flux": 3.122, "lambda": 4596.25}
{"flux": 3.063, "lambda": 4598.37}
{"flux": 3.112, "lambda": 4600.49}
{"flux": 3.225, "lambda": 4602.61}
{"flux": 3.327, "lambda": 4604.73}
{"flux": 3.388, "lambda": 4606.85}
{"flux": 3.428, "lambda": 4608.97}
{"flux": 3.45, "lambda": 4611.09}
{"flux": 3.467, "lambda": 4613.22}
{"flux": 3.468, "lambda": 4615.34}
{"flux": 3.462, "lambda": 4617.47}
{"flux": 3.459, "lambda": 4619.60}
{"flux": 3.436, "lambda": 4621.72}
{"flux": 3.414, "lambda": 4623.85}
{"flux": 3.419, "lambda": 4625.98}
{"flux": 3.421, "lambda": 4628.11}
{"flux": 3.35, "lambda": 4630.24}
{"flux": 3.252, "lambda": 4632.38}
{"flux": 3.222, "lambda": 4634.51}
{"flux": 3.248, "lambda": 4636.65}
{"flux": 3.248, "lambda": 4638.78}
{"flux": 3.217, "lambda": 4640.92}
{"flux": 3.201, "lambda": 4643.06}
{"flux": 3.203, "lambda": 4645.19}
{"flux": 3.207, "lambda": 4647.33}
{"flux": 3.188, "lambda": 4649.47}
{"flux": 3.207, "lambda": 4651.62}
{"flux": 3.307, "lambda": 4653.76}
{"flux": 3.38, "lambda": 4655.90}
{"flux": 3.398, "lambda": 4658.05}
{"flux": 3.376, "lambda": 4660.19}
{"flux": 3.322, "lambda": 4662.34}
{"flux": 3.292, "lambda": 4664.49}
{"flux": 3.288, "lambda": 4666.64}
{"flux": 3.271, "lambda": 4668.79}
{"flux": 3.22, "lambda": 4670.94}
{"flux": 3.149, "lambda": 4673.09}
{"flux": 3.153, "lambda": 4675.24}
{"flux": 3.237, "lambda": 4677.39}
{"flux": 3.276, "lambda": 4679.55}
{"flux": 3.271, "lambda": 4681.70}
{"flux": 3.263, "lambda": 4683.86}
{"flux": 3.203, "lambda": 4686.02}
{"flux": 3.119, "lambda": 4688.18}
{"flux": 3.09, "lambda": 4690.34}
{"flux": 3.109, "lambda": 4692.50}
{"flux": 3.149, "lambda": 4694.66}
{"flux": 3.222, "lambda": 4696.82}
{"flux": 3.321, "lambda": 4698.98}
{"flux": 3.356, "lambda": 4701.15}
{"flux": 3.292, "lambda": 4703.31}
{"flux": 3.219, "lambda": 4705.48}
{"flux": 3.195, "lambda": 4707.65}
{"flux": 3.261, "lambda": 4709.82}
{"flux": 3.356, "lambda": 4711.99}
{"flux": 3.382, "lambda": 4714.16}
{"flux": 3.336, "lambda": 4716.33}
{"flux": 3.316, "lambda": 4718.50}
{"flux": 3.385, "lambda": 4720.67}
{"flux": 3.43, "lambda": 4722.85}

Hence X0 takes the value 0.5089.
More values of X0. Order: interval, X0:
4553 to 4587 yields 0.5198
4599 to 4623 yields 0.5288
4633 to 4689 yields 0.5118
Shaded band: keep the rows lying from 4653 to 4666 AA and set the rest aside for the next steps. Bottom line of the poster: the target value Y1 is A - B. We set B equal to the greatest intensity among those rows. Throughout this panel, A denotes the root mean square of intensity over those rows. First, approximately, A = 3.35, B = 3.398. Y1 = -0.05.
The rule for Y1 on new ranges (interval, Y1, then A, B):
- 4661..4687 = -0.08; 3.25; 3.322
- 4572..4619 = -0.17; 3.30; 3.468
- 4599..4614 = -0.12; 3.34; 3.467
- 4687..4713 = -0.13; 3.23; 3.356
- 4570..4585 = -0.17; 3.31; 3.488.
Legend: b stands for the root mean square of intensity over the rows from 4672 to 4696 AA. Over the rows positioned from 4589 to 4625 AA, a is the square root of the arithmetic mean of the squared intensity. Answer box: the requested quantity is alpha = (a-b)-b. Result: -3.03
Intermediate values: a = 3.34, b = 3.18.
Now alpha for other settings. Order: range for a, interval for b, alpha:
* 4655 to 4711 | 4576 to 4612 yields -3.29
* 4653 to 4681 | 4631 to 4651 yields -3.16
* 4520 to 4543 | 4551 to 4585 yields -3.58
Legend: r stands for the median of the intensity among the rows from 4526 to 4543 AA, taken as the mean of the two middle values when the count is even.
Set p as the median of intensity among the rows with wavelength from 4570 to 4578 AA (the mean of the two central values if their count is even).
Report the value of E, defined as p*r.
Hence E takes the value 9.9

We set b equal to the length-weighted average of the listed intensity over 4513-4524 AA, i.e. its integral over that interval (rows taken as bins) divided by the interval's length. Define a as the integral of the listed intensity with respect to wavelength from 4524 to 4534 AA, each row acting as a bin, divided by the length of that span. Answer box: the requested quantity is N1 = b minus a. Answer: 0.29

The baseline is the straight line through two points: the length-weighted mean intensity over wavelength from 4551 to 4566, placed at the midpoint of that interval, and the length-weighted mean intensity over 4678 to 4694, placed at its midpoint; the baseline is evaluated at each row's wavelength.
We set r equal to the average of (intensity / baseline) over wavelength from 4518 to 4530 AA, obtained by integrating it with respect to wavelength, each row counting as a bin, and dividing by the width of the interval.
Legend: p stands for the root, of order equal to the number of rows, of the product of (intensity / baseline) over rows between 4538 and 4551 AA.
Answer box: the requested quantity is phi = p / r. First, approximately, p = 0.96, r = 0.94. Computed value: 1.02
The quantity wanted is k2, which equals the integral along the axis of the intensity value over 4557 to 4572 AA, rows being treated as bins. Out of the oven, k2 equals 50.8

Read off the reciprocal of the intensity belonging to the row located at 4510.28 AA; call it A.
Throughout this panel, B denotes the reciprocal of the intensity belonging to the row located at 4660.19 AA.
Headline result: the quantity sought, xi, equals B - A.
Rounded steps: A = 0.306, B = 0.296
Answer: -0.010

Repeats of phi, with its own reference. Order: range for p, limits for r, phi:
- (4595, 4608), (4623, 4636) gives 0.95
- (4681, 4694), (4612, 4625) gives 0.93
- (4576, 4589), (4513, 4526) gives 1.03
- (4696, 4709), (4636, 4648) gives 1.02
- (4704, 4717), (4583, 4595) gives 1.02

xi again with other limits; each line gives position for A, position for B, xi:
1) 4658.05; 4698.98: 0.007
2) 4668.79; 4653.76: -0.003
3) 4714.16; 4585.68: 0.013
